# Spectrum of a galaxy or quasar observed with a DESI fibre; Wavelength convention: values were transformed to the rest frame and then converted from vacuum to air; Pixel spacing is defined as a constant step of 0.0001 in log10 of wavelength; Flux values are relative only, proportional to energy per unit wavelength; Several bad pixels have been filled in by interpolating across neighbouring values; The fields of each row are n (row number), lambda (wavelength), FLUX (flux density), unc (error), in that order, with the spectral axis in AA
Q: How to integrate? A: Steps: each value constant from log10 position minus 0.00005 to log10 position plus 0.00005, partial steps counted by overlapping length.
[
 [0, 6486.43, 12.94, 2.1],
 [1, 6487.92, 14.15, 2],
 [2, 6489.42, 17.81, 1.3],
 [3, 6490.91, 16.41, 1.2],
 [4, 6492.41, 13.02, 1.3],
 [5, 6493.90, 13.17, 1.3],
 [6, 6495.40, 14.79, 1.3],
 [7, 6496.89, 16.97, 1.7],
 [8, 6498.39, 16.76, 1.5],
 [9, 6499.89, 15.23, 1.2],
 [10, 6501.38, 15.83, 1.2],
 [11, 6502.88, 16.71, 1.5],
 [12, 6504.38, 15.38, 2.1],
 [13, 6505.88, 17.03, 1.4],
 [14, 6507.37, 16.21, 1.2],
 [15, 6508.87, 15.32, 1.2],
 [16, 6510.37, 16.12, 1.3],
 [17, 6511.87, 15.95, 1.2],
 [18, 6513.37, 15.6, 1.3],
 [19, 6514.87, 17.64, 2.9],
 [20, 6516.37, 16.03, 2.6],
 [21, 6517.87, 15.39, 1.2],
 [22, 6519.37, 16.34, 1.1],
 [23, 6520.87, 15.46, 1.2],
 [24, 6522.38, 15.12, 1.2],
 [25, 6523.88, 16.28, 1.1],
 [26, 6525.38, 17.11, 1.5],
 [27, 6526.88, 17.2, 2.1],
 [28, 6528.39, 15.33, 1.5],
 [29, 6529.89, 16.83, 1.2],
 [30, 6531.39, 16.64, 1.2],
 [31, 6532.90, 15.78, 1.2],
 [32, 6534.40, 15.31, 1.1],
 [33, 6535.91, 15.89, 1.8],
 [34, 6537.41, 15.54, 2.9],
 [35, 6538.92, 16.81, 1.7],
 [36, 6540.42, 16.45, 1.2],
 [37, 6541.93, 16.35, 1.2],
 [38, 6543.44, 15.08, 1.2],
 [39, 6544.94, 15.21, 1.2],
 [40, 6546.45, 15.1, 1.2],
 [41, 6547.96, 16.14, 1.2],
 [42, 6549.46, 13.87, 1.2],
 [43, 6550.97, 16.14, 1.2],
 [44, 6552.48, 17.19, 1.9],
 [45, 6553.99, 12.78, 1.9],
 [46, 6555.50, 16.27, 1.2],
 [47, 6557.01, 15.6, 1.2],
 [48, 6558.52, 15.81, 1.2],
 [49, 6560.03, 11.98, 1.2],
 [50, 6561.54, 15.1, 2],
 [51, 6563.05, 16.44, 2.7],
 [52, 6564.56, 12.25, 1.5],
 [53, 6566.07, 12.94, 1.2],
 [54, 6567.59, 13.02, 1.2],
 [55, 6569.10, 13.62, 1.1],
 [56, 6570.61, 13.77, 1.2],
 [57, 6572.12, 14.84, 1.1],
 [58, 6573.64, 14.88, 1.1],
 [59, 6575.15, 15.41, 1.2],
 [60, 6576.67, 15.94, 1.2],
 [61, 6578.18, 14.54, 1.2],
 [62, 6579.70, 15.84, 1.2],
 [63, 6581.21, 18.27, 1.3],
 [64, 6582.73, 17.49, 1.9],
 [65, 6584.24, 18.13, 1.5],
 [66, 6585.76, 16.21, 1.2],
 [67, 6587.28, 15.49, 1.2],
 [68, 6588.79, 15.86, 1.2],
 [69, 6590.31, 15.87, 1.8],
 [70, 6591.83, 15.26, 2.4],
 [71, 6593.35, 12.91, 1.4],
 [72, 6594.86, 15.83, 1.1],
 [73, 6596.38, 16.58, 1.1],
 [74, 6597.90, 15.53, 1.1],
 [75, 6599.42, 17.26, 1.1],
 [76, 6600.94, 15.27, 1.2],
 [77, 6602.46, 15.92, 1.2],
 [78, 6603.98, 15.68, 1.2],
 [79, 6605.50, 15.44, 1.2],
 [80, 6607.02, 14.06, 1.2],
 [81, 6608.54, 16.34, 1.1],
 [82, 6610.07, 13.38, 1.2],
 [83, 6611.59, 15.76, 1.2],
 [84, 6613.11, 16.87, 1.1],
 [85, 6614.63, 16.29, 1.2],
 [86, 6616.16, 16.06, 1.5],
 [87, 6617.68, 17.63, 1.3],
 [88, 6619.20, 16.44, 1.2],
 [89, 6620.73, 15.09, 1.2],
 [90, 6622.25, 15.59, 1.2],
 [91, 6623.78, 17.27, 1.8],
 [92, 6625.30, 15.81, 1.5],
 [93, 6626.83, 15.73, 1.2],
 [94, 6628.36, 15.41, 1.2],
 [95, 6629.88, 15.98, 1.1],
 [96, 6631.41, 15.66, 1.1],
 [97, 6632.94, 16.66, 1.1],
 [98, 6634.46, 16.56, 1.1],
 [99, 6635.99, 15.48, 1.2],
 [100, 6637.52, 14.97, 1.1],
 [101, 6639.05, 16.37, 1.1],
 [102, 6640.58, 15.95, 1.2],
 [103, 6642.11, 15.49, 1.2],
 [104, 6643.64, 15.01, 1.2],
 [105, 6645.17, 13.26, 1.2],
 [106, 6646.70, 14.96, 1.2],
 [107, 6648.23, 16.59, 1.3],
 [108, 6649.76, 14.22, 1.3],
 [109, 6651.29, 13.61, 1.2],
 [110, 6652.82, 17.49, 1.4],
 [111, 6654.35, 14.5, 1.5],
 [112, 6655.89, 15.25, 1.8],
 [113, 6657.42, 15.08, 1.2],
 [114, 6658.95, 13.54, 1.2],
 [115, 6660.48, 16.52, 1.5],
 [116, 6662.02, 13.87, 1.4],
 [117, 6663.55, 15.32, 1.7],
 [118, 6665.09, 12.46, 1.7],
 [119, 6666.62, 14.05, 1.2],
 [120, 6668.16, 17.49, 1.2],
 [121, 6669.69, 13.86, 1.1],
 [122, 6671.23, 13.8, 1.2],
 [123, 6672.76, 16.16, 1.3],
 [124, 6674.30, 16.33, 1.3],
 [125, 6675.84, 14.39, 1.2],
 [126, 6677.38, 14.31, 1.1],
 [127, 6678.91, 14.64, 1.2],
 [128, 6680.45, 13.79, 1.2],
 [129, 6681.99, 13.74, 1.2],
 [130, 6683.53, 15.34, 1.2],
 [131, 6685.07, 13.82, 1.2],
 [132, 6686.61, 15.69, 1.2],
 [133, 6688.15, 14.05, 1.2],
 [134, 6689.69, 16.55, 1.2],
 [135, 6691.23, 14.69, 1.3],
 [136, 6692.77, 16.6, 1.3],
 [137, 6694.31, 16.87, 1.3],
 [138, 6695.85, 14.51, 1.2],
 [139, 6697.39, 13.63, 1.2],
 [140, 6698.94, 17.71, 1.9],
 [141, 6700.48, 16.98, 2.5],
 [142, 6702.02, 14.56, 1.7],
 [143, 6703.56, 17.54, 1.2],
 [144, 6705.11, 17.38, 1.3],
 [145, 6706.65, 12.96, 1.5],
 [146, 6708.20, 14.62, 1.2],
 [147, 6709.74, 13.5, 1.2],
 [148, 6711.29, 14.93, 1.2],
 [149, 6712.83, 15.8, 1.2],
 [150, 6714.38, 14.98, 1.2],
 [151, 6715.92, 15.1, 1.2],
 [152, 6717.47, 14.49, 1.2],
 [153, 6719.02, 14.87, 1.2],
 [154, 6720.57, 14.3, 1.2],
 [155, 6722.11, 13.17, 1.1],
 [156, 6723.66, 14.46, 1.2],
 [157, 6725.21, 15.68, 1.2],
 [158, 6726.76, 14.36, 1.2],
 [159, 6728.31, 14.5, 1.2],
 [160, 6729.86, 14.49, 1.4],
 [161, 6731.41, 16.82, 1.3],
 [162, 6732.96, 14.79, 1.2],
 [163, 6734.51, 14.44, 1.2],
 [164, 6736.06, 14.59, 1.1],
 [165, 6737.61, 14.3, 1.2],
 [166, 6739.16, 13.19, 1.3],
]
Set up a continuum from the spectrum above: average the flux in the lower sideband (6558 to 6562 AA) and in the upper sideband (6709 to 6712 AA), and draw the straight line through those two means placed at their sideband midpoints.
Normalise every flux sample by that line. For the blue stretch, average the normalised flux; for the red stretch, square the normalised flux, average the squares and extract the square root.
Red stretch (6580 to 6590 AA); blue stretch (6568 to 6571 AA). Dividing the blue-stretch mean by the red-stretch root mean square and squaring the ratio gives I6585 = 0.65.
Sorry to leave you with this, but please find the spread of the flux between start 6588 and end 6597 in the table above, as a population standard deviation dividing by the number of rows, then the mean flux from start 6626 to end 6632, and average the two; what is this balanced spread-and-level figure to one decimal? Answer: 8.4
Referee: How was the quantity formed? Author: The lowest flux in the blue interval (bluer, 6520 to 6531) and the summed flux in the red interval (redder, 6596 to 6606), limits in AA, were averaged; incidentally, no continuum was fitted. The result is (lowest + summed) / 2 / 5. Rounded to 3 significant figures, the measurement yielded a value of 12.7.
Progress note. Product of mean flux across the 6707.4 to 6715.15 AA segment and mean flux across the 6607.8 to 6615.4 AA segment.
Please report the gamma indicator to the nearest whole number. 232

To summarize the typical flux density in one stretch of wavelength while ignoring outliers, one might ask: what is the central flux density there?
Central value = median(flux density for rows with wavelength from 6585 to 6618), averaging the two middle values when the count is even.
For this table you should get 15.8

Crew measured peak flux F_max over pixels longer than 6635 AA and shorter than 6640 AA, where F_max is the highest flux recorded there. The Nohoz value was 16.37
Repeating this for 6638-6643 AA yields 16.37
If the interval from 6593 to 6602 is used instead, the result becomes 17.26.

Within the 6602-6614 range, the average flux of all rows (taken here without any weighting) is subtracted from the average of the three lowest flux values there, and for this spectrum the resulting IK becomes -1.1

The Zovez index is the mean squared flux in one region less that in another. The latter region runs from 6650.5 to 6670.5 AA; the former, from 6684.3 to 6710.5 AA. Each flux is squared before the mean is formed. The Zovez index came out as 17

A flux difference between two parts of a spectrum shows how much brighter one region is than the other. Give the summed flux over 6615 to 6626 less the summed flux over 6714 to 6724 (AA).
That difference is 13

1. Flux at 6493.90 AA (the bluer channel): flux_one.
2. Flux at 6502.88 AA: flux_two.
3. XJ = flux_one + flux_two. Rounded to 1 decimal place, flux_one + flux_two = 29.9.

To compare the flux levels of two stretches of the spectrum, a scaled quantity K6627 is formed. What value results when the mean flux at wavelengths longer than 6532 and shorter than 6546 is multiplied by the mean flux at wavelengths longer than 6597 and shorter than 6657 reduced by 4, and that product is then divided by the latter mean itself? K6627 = 11.8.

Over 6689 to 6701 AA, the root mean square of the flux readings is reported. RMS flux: 16.0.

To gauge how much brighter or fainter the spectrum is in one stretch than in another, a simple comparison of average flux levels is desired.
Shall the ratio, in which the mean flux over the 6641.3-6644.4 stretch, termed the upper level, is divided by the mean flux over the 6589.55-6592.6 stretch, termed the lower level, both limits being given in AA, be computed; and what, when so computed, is 0.98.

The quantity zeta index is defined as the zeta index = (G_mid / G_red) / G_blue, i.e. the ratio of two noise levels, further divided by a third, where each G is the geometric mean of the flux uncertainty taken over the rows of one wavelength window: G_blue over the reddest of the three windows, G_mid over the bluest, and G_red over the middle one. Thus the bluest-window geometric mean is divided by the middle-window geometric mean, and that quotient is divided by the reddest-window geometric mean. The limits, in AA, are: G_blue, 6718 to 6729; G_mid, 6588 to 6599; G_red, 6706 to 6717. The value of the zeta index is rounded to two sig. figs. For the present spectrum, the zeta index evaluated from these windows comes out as 0.94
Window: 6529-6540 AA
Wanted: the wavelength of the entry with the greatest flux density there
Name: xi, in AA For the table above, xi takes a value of 6529.89 AA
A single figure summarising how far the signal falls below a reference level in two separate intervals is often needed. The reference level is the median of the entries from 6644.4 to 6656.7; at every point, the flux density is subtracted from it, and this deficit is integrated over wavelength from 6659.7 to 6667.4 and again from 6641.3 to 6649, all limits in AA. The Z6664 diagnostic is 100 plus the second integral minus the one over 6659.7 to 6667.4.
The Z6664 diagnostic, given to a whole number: 95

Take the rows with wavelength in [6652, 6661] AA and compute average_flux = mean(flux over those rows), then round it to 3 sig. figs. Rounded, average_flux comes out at 15.4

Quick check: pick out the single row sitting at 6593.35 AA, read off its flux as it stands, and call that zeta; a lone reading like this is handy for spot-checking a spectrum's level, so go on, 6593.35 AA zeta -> 12.91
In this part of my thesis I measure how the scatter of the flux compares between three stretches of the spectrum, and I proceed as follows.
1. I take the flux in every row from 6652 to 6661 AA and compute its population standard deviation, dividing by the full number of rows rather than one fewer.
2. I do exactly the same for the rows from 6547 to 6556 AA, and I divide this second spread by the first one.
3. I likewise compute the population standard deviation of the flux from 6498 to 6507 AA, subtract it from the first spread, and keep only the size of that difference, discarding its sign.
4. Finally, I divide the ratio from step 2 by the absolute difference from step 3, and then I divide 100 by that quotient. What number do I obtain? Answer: 49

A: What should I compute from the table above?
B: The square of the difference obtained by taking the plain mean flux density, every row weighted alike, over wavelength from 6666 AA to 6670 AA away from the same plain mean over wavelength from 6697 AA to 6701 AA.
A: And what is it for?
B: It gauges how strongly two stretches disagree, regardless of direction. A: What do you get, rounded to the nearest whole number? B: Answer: 1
